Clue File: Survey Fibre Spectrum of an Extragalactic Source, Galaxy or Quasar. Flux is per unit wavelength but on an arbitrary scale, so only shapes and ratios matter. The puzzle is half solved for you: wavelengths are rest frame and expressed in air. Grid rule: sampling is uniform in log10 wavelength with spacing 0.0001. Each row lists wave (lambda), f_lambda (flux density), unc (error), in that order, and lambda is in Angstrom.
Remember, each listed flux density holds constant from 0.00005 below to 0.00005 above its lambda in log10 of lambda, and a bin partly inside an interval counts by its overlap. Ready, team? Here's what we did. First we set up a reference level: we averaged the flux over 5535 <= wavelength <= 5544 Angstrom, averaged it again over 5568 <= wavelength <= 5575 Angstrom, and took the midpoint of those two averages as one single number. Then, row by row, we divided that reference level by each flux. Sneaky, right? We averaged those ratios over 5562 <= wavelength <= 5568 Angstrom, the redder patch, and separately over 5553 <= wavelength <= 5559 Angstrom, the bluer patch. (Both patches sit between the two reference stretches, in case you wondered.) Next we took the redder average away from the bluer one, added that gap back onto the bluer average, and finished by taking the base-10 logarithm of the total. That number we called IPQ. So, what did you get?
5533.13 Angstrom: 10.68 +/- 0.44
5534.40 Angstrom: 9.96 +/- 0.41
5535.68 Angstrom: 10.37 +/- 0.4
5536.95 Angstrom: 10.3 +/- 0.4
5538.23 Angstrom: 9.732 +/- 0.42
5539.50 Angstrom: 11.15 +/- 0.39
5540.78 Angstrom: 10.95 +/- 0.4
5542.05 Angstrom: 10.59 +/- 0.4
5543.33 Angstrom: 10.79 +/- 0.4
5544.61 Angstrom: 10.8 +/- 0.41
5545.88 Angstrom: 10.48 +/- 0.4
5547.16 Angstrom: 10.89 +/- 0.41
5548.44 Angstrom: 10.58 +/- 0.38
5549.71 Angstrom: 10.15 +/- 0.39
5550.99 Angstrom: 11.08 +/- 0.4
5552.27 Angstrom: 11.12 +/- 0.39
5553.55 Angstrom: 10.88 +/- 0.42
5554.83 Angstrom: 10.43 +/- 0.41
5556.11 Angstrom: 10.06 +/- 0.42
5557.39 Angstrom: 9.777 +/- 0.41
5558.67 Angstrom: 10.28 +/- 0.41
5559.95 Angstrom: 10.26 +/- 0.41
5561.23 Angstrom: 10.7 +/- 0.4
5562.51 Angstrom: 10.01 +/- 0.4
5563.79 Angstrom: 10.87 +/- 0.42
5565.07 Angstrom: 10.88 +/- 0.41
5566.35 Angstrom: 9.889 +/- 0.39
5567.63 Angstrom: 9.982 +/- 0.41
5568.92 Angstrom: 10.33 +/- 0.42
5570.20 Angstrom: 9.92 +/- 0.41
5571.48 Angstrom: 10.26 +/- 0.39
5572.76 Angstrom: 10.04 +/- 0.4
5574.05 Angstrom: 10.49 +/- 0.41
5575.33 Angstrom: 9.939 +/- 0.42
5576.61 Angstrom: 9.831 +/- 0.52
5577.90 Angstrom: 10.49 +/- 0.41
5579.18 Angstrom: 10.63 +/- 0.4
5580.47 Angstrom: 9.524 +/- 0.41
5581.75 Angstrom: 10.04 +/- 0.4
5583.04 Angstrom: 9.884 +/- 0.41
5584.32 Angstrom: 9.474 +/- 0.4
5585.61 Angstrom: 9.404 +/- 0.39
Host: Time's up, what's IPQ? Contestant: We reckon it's 0.006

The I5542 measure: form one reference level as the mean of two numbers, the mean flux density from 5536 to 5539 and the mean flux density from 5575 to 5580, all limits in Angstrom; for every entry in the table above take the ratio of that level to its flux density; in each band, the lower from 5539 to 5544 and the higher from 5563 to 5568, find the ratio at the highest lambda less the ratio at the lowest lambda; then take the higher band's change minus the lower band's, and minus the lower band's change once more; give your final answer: 0.022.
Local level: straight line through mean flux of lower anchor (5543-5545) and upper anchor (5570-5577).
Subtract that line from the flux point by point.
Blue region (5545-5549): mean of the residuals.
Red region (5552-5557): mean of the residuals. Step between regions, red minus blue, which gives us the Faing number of 0.1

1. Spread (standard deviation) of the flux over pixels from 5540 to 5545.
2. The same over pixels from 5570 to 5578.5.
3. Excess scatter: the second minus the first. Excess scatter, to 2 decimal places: 0.13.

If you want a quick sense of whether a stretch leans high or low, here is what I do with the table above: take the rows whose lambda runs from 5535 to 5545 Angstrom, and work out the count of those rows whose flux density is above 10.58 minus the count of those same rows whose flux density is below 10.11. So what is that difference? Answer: 4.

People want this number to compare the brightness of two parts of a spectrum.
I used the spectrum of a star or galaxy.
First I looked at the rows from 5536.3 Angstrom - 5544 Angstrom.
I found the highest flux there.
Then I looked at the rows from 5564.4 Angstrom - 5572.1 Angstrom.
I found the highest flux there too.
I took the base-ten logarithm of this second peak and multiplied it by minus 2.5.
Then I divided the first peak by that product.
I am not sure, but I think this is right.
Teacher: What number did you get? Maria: -4.30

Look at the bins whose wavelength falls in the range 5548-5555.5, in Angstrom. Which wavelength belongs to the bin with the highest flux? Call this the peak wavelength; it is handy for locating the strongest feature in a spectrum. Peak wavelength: 5552.27 Angstrom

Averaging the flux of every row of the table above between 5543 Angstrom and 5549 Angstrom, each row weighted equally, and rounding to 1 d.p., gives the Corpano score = 10.7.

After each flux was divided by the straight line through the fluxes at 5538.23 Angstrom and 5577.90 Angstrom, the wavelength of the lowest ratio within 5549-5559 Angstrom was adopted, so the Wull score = 5557.39 Angstrom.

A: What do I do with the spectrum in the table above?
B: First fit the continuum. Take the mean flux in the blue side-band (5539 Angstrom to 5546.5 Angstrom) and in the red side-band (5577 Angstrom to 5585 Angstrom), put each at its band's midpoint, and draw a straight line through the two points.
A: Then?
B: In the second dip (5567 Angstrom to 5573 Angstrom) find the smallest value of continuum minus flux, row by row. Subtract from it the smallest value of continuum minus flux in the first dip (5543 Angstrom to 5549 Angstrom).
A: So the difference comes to 0.11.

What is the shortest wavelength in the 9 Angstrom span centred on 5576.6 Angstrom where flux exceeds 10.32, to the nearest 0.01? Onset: 5574.05 Angstrom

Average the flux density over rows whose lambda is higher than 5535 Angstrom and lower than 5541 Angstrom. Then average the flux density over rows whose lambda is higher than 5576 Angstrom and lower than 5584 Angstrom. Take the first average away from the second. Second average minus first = -0.4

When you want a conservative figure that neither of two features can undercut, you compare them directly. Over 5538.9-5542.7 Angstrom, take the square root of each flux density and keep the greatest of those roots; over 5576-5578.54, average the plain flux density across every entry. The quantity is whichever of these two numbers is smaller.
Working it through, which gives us 3.34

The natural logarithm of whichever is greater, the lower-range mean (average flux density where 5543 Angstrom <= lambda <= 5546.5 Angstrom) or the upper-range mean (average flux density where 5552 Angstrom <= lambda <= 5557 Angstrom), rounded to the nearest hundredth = 2.37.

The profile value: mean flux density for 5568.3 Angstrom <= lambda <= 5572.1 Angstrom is 10.2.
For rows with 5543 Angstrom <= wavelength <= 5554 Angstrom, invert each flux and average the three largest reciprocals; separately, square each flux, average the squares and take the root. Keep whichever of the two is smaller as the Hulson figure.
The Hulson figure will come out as 0.096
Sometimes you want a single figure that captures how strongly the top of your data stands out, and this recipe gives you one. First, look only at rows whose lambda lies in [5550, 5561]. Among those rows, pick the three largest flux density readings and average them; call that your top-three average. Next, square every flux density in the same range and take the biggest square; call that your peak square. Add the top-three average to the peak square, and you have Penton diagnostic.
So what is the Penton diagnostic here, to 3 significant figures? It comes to 135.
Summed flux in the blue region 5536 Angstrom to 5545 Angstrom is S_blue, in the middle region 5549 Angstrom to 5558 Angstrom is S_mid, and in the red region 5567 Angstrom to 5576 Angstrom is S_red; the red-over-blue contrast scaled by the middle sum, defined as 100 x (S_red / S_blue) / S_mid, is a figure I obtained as 1.30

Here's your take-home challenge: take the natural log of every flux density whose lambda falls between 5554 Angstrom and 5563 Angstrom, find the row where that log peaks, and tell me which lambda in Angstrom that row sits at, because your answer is 5561.23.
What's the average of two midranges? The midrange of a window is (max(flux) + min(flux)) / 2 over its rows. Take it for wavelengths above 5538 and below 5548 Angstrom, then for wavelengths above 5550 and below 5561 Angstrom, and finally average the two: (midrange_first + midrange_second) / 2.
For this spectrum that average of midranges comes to 10.4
